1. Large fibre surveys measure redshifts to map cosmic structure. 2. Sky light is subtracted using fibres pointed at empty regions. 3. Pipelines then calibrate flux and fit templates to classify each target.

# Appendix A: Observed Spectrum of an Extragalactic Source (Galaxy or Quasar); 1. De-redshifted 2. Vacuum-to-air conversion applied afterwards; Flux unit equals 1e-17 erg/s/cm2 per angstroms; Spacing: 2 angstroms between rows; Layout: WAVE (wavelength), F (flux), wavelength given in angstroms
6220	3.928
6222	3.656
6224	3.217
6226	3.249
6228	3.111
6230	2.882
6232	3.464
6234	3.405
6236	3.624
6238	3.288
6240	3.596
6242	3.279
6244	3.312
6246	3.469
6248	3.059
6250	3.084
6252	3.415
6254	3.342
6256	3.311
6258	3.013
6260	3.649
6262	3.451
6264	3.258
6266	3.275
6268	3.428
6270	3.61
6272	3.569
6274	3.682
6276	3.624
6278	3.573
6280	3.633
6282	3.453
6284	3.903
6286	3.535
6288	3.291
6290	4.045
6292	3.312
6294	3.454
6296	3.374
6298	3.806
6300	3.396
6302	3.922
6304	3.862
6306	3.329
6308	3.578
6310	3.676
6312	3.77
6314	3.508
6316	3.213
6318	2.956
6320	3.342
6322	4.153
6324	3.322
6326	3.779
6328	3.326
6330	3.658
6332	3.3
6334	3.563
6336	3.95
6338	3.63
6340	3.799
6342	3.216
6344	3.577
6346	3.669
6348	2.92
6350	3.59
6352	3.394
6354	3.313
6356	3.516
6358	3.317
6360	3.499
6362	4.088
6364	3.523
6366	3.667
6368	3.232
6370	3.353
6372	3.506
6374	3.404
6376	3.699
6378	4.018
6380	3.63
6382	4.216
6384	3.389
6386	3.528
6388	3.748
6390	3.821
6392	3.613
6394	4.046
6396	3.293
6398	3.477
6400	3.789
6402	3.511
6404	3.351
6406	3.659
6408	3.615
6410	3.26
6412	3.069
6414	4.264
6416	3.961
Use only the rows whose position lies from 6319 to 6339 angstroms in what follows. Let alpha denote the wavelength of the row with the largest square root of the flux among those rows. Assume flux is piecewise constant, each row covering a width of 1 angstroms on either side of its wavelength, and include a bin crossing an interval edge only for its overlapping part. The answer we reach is 6322 angstroms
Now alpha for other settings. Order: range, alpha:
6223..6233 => 6232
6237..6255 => 6240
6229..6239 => 6236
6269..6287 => 6284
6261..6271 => 6270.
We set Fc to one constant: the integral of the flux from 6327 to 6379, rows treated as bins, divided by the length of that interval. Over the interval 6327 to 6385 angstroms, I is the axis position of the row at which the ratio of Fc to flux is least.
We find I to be 6382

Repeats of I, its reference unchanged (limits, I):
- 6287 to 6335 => 6322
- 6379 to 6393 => 6382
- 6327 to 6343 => 6336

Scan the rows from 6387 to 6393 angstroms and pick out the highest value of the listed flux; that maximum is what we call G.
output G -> 3.821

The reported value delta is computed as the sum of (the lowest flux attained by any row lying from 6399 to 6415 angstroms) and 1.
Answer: 4.1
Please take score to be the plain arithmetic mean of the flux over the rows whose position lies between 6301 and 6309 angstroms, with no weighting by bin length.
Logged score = 3.67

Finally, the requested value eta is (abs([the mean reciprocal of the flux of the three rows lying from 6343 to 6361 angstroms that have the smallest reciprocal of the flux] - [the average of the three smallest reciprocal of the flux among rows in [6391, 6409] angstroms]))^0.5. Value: 0.12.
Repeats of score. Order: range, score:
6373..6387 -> 3.70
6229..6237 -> 3.34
